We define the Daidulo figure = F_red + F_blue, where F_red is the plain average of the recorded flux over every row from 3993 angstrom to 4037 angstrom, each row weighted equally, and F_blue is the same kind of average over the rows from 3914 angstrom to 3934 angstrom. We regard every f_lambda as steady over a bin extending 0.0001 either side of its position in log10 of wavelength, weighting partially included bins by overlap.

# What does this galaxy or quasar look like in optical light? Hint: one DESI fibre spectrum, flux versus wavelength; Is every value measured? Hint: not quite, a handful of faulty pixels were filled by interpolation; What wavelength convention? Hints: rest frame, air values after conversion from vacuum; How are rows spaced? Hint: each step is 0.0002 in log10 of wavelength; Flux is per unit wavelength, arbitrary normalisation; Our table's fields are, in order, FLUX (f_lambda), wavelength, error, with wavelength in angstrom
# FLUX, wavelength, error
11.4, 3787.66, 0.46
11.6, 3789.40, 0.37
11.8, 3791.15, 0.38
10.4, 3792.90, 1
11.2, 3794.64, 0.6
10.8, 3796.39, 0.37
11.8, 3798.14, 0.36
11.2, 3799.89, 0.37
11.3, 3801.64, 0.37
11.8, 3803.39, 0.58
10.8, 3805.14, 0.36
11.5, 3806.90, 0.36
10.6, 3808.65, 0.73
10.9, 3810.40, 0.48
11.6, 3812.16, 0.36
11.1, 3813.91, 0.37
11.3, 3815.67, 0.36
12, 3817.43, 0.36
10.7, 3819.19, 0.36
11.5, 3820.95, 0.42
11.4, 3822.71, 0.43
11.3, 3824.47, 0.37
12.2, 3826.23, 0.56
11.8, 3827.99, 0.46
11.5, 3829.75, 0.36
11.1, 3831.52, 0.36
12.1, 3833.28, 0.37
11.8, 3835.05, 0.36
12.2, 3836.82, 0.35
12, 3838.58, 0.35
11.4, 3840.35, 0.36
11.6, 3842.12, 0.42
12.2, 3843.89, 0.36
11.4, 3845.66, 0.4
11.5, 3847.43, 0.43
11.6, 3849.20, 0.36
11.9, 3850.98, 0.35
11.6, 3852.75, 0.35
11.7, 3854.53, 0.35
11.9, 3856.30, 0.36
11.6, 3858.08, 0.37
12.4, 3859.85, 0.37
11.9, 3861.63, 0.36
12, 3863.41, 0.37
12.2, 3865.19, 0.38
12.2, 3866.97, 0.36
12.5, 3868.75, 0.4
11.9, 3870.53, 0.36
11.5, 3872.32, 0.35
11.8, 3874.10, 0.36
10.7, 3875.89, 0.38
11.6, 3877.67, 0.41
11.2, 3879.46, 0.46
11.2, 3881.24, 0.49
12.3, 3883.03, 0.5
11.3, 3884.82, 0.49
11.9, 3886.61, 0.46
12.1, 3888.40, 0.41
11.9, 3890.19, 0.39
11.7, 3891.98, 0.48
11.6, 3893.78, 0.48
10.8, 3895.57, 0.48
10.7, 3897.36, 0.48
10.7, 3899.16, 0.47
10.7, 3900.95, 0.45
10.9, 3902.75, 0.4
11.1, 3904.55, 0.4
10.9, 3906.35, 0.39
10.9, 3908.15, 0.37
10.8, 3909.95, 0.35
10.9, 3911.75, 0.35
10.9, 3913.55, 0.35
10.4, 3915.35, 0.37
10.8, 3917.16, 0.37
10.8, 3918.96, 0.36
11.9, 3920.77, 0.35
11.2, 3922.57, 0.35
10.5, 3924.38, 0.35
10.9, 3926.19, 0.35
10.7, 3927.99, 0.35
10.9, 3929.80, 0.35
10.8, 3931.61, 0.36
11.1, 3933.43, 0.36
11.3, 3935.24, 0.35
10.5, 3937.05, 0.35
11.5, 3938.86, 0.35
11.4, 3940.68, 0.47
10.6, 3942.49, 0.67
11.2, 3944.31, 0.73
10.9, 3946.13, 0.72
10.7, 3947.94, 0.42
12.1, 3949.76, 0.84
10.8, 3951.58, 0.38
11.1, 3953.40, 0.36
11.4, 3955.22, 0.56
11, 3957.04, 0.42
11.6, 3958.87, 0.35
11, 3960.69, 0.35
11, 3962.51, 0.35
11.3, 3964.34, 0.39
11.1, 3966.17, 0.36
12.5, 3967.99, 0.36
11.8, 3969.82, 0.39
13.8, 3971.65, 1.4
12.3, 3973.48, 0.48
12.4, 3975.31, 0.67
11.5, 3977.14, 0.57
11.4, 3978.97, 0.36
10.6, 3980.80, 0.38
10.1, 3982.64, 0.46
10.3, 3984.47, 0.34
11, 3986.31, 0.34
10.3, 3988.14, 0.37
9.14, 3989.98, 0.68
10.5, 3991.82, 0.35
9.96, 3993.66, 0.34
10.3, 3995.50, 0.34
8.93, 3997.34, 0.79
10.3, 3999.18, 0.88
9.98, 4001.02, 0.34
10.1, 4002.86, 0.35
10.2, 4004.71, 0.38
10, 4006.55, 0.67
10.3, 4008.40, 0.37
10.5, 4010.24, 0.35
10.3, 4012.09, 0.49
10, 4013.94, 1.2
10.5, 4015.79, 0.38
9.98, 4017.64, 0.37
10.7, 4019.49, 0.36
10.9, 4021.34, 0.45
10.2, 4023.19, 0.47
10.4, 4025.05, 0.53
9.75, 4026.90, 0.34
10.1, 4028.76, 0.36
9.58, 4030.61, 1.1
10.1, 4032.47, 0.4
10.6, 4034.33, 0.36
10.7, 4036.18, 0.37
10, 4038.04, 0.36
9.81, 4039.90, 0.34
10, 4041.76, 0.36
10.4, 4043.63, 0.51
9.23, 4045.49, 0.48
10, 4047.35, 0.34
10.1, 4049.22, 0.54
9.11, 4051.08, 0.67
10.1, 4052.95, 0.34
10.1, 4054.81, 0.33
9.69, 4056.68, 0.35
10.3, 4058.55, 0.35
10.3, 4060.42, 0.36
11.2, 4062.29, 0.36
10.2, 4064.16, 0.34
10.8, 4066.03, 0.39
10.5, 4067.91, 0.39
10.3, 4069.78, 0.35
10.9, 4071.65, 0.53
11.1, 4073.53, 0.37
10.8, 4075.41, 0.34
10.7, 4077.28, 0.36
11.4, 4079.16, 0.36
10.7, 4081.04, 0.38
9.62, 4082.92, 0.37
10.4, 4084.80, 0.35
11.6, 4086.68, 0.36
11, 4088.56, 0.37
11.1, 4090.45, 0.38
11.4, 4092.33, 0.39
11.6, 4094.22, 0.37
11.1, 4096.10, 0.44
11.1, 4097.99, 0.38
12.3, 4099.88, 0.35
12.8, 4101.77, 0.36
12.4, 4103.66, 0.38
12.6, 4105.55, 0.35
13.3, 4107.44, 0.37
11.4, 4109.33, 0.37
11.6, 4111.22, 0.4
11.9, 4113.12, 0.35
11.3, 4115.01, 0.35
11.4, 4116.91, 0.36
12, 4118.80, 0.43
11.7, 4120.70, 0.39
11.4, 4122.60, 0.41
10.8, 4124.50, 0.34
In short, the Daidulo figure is 21.1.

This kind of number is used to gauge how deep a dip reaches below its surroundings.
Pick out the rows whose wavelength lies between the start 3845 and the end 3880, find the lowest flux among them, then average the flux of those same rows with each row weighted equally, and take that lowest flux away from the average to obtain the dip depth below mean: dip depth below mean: 1.1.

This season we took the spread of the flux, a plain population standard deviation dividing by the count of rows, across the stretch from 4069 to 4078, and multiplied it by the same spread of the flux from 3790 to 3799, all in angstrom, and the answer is 0.15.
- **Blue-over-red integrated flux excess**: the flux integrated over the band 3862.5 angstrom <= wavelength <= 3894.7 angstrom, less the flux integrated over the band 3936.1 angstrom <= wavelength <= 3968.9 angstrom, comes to 11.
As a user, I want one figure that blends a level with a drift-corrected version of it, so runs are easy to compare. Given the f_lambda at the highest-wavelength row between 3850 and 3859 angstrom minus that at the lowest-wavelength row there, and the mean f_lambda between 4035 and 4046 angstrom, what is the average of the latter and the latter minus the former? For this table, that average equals 10.2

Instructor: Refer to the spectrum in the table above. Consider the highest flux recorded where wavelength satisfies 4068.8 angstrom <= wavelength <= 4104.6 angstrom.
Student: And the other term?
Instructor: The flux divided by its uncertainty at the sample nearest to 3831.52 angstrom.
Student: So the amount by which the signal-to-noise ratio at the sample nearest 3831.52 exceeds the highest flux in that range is 18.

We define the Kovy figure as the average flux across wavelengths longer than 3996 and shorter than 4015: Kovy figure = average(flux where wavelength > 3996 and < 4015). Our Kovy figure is 10.1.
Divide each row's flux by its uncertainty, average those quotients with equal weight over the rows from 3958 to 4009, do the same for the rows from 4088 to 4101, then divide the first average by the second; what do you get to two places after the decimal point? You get 0.86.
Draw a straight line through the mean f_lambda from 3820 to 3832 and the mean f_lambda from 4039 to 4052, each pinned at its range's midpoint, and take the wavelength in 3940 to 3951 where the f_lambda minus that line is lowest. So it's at 3942.49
